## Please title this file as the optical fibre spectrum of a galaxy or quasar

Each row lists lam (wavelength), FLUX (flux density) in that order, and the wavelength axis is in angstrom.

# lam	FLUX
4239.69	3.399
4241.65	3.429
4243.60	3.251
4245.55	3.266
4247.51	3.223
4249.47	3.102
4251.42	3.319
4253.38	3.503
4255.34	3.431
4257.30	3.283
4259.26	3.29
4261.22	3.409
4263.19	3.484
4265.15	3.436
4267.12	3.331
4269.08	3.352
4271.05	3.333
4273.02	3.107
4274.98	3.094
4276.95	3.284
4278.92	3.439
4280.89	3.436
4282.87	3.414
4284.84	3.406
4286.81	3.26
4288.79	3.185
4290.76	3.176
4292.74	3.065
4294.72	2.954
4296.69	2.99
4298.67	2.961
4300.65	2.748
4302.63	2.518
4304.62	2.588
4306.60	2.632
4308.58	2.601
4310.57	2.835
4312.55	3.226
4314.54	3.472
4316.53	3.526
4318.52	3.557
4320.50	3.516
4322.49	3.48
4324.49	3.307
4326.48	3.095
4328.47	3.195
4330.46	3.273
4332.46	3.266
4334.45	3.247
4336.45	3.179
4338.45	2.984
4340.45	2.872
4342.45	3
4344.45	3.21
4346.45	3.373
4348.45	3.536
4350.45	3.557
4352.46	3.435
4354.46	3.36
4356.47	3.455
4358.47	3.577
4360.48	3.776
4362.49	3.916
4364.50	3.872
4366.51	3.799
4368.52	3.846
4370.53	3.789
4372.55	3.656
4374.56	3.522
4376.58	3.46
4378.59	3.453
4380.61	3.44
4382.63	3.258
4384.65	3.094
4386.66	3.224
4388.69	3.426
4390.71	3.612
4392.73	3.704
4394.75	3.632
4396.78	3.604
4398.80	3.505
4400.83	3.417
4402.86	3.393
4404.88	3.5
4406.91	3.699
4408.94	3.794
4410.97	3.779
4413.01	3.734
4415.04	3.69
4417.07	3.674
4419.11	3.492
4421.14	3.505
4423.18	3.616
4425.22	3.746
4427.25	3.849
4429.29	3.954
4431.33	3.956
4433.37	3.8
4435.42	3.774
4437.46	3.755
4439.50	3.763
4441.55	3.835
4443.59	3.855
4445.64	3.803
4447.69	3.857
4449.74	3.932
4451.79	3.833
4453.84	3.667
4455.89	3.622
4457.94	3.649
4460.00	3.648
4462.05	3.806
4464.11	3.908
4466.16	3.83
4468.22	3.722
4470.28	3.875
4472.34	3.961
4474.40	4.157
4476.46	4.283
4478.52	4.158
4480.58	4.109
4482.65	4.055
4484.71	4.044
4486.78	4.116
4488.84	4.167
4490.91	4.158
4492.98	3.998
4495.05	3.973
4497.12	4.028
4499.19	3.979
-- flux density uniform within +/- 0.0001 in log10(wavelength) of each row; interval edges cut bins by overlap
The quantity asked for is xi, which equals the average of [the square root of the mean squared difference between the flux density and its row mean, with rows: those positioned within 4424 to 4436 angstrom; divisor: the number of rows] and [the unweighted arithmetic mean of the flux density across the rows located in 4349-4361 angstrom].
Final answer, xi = 1.8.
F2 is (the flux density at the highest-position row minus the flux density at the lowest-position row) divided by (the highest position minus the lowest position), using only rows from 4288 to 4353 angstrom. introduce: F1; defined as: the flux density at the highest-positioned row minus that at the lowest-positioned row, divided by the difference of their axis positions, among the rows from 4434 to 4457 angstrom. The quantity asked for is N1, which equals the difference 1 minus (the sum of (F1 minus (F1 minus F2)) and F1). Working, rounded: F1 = -0.007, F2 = 0.004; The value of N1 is 1.00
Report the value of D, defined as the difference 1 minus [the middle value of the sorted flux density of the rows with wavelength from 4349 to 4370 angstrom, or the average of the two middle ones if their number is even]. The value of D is -2.68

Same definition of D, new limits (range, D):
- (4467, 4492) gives -3.11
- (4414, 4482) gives -2.81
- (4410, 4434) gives -2.74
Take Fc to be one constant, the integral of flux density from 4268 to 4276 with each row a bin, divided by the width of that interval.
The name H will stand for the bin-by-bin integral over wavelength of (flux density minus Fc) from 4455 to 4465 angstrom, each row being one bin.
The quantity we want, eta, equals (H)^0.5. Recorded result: 2.2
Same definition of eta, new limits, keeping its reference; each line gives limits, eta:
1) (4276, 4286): 1.3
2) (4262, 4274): 1.2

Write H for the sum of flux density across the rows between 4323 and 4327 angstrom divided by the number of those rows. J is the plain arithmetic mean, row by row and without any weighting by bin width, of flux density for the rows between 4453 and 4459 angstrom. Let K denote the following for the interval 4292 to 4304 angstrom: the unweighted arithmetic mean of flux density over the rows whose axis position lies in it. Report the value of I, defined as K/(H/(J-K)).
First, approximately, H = 3.20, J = 3.6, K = 2.9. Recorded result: 0.7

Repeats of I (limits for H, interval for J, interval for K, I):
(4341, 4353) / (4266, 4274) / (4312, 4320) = -0.2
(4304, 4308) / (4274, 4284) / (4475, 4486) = -1.3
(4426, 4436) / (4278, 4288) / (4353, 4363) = -0.2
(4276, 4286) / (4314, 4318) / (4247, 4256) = 0.2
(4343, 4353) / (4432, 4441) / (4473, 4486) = -0.4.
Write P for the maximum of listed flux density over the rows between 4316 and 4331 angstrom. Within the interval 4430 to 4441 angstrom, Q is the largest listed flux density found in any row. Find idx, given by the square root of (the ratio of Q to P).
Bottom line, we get 1.05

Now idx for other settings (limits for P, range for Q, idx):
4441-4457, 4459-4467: 1.00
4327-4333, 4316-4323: 1.04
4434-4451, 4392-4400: 0.97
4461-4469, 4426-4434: 1.01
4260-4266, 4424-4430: 1.07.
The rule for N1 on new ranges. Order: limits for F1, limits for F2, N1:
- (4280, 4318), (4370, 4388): 1.03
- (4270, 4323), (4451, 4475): 0.98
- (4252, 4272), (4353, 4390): 1.01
